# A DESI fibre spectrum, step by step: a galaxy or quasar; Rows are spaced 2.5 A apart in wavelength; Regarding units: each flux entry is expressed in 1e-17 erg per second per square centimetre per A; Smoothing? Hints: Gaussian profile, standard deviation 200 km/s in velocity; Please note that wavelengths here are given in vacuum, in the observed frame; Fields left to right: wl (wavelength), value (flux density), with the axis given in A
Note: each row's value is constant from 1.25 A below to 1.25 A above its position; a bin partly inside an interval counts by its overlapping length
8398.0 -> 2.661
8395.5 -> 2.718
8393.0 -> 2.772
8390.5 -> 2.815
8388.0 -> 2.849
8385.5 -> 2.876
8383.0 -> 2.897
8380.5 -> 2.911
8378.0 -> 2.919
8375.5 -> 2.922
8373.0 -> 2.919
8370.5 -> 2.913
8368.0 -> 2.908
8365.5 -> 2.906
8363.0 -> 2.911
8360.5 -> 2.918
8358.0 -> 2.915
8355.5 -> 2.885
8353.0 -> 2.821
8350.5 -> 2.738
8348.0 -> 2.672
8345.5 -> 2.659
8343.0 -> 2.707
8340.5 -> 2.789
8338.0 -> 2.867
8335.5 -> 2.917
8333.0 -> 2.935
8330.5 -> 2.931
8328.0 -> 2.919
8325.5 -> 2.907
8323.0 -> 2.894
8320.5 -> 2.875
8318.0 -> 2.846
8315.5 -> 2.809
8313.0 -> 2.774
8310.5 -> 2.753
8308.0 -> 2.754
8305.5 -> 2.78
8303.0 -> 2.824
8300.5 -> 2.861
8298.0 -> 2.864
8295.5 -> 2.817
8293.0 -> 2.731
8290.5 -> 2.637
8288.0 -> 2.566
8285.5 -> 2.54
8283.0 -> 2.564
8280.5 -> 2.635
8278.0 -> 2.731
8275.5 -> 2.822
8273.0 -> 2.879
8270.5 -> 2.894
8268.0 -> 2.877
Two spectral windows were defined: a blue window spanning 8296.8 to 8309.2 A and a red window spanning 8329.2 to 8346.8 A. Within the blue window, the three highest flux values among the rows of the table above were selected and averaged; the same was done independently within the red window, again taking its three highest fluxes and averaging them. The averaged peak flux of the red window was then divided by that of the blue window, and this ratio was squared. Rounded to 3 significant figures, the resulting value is 1.06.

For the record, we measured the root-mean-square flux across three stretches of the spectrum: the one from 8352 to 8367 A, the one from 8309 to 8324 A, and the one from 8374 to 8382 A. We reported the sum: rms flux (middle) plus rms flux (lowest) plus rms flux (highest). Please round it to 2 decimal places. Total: 8.64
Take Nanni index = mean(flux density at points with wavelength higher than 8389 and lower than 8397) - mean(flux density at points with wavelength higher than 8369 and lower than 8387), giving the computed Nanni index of -0.14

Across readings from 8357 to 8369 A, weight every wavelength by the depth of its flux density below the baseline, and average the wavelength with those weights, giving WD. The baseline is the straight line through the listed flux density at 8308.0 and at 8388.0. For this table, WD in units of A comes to 8362.7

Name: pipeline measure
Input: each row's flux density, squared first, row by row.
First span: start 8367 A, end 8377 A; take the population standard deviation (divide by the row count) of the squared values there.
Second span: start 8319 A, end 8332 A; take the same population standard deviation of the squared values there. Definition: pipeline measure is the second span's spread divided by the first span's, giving 3.6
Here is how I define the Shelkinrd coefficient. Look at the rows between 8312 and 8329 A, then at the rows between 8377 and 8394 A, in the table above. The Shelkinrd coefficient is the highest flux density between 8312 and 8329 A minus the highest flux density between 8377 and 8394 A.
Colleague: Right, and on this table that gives 0.00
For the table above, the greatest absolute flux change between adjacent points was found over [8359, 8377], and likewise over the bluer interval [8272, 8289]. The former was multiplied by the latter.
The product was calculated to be 0.001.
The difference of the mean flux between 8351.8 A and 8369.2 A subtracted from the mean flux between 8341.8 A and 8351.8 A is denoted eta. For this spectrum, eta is -0.20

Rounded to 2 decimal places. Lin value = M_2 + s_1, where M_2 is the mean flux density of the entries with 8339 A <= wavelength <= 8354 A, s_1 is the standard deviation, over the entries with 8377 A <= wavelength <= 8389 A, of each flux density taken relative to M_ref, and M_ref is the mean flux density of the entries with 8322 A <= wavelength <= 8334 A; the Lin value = 2.76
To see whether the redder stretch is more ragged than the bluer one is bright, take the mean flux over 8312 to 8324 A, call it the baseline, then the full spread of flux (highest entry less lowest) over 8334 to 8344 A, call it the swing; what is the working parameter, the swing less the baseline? -2.63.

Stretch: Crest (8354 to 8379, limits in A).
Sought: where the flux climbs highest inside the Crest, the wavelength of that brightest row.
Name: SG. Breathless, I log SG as 8375.5 A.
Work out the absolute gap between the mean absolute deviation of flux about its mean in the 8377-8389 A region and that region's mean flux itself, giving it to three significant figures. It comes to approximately 2.87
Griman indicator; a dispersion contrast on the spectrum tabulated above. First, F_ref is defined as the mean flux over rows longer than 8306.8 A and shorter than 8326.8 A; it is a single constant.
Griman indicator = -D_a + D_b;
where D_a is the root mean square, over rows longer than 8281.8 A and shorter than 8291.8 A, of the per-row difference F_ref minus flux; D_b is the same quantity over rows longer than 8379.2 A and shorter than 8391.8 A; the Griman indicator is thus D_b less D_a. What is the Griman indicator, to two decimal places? -0.20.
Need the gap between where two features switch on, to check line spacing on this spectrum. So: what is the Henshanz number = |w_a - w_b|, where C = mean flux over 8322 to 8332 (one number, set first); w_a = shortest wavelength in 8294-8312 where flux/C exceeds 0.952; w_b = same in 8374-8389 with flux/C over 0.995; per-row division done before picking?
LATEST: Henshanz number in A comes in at 80.0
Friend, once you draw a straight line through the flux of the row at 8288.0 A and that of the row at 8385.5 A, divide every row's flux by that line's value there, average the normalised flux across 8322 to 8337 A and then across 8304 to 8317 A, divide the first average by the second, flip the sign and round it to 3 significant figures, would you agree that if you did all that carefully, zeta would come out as -1.03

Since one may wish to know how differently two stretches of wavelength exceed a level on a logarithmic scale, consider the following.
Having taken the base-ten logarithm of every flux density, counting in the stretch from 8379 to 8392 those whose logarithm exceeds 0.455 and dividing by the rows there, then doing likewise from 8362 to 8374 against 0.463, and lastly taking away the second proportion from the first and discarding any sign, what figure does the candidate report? 0.4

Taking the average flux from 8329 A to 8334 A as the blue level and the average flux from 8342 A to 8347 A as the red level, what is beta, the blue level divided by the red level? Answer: 1.09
